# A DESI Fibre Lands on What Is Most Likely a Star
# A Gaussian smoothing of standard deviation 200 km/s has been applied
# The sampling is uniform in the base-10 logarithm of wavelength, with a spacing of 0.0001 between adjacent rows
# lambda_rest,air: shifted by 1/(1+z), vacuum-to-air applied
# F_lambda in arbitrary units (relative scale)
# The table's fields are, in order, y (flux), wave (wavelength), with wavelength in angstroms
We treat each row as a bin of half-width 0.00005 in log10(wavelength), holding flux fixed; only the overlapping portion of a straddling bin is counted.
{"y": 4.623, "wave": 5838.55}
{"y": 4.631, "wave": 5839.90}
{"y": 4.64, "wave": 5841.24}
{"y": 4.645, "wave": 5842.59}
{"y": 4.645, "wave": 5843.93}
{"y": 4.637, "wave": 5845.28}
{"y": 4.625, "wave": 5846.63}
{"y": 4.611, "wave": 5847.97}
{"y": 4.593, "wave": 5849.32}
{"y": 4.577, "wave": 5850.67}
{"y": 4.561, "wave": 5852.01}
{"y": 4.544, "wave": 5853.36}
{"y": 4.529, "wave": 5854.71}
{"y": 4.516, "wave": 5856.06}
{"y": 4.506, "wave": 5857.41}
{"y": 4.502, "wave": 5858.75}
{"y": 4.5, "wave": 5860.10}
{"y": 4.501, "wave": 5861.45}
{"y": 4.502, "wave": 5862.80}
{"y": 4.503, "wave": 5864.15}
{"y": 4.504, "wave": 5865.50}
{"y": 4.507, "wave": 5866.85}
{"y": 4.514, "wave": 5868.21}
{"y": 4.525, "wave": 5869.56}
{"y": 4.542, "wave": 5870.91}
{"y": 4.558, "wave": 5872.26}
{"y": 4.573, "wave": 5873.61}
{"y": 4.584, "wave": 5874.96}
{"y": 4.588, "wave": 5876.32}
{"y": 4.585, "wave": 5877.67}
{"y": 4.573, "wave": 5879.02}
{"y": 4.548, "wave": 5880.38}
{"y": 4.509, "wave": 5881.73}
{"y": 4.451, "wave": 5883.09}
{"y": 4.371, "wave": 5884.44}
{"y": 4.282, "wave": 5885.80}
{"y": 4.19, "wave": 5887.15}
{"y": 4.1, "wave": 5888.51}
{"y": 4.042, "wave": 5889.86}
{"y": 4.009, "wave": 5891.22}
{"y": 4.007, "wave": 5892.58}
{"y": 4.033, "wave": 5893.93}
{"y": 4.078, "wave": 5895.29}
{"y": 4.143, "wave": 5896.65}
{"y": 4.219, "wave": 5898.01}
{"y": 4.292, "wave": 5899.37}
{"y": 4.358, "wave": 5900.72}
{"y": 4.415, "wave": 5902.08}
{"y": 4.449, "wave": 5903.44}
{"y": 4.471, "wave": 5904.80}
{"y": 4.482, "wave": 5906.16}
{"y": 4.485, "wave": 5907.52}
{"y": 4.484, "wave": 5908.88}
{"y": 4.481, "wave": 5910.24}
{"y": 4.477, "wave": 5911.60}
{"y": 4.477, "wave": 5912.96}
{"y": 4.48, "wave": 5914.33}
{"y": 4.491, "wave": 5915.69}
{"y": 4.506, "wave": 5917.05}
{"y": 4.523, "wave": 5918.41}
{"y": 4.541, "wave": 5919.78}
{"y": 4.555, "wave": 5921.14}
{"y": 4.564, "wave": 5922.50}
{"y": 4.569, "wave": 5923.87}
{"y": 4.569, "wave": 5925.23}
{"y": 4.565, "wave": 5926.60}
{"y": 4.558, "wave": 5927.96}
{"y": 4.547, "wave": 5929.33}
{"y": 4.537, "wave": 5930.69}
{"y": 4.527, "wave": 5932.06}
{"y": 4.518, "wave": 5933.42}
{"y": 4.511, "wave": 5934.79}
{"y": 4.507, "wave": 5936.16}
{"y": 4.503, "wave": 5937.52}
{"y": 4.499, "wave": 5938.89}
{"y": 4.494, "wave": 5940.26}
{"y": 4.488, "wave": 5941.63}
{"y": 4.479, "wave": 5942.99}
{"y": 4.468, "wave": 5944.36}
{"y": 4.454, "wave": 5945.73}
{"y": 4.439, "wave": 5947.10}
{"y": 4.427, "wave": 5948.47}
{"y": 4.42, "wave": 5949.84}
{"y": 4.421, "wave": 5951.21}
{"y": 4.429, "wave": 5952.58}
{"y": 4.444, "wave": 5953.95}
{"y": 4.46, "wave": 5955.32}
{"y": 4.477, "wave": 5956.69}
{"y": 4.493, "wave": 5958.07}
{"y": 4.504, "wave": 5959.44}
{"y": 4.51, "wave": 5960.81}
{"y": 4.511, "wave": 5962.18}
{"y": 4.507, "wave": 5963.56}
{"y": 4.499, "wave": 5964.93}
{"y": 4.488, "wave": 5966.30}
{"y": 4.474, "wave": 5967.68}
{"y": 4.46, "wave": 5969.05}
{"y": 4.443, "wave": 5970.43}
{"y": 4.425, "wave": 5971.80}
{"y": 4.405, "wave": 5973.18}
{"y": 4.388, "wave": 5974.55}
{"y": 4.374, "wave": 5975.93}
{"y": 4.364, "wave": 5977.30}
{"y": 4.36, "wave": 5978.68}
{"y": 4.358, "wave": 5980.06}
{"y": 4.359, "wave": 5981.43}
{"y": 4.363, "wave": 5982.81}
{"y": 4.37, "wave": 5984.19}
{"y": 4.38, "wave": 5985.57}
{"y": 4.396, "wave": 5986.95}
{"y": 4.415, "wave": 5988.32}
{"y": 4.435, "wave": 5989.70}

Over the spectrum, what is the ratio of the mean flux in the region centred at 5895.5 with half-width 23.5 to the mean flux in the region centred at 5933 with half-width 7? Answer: 0.97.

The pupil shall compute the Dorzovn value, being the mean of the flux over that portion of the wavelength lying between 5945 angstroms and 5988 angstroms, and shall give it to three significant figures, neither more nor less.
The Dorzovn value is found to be 4.43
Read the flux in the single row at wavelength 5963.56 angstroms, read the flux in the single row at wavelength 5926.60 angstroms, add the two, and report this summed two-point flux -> 9.07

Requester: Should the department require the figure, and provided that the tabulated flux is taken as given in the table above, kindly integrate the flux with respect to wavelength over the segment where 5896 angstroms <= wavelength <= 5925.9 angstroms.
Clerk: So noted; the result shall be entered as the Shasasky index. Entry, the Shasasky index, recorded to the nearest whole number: 133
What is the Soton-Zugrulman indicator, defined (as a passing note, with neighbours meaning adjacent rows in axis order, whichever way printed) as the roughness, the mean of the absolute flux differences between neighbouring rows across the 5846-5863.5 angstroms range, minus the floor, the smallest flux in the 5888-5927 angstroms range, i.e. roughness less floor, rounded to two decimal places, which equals -4.00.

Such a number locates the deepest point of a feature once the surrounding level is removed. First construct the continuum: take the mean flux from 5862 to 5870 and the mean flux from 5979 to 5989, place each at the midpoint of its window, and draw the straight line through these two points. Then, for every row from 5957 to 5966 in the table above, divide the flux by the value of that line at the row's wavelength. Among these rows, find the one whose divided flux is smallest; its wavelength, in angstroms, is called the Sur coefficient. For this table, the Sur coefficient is 5958.07 angstroms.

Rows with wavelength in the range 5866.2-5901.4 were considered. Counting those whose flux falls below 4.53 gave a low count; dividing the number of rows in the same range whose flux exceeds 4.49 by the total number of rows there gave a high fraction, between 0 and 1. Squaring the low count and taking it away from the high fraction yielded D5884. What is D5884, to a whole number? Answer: -324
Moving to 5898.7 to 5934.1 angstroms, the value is -288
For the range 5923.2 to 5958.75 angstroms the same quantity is -399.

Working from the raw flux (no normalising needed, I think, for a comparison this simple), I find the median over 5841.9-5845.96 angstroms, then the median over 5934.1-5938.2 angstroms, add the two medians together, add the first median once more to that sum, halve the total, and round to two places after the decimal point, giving 6.90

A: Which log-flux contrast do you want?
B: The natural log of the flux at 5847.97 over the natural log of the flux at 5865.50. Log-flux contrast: 1.02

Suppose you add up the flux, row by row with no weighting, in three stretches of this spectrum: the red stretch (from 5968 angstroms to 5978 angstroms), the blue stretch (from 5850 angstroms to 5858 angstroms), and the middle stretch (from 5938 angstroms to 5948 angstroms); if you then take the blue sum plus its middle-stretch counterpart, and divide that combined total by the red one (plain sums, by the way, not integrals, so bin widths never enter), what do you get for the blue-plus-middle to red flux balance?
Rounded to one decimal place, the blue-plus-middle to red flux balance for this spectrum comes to 1.9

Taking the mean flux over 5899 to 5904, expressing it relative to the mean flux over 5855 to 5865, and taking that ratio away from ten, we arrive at 9.03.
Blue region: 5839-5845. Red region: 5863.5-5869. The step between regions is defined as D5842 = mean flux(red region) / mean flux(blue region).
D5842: 0.971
